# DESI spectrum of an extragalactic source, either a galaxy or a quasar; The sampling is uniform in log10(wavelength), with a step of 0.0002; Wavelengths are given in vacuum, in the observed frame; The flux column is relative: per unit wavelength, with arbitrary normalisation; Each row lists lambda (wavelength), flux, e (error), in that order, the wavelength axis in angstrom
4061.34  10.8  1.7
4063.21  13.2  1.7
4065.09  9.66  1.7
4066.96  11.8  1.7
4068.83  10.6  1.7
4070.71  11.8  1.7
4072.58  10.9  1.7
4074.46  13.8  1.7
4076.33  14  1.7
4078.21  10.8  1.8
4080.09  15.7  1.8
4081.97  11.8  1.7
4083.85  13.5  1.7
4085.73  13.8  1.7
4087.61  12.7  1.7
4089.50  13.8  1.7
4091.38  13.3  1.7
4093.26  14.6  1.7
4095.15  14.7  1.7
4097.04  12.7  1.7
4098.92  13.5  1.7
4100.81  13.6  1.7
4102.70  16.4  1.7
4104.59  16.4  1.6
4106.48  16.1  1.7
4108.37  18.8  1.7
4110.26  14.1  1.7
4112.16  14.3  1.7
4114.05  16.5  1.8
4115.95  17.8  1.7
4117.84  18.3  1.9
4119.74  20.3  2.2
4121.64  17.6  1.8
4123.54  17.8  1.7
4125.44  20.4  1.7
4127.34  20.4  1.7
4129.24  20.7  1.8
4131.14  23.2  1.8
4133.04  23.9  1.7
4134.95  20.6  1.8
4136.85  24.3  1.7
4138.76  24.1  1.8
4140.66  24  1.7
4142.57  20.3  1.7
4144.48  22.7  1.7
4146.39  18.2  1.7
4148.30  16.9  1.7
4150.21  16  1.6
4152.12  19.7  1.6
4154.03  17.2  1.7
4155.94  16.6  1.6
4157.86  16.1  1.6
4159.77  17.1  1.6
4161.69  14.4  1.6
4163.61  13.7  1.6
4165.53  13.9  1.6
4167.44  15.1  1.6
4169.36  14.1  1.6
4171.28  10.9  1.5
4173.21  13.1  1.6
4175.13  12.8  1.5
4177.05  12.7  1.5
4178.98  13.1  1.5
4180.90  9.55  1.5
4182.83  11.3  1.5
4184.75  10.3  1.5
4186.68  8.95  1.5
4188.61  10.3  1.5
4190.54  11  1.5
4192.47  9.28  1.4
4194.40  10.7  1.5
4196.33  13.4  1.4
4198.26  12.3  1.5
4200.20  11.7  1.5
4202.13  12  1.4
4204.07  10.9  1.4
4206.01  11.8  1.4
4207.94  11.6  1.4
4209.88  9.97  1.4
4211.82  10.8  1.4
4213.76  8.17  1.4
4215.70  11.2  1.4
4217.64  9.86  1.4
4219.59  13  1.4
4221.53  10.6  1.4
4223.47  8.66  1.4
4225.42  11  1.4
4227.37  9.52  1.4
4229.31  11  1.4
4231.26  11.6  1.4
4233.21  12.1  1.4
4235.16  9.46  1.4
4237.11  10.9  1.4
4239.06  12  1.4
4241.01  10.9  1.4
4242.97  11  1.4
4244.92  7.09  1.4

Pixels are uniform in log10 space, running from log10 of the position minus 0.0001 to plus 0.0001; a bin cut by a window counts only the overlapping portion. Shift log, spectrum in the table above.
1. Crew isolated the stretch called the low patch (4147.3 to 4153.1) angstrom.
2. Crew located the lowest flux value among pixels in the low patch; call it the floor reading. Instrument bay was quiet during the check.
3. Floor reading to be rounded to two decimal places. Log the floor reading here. 16.00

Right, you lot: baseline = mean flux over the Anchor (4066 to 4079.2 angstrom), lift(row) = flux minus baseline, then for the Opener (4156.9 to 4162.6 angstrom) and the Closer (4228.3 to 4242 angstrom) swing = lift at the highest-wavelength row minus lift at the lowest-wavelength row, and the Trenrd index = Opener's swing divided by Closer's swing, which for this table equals 17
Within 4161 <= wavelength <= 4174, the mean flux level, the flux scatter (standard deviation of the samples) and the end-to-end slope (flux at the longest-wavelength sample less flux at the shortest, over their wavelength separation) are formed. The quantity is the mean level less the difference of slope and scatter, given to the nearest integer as 15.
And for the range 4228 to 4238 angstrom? 12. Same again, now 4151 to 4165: 19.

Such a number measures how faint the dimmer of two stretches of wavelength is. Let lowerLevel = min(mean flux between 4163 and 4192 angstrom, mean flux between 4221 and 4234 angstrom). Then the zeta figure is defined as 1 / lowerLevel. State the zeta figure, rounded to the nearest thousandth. 0.094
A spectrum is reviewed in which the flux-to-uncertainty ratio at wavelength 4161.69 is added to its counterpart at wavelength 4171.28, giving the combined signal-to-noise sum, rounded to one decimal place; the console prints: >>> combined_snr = 16.3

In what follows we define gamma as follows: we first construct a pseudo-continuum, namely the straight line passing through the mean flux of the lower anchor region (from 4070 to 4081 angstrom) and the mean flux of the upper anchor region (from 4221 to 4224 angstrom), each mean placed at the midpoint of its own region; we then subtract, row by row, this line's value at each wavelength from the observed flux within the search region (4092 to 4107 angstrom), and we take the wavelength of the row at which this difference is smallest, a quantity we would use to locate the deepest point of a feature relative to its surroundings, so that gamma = 4097.04 angstrom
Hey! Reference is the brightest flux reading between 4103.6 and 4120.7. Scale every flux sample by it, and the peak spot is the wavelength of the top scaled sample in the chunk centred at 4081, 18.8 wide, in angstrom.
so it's 4080.09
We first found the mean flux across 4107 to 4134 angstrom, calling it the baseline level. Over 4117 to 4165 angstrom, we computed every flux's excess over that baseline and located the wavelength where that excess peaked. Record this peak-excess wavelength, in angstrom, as 4136.85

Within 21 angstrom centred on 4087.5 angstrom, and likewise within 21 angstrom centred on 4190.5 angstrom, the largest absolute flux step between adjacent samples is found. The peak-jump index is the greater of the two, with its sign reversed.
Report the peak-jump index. -4.9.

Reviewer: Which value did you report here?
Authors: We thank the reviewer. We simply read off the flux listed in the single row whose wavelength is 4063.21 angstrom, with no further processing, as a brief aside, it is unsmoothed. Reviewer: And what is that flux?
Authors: 13.2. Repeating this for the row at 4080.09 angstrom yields 15.7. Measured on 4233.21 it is 12.1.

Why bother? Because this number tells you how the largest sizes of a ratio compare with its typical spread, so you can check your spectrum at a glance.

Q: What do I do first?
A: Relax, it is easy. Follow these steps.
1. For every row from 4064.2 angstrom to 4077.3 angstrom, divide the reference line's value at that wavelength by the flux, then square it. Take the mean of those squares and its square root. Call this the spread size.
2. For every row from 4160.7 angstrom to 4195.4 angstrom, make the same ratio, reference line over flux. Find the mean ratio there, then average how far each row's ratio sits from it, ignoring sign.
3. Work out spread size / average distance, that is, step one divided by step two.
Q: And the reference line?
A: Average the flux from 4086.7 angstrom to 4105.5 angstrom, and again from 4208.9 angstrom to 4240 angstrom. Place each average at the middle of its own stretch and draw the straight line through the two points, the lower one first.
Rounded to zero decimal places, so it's 10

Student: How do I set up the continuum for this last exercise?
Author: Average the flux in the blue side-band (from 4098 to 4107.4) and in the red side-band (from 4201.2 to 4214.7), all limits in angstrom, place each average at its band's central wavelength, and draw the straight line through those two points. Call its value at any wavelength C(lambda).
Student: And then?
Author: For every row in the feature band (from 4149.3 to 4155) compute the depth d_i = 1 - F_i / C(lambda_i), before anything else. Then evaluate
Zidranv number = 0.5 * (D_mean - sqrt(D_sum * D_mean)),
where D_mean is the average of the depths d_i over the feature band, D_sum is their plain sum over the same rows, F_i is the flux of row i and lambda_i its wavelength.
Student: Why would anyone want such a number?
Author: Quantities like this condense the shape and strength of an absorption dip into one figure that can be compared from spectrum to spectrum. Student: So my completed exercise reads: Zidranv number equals -0.5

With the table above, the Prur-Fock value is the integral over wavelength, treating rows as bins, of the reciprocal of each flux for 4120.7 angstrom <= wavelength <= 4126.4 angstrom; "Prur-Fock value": 0.31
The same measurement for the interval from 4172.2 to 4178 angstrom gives 0.45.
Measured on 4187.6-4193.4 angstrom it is 0.57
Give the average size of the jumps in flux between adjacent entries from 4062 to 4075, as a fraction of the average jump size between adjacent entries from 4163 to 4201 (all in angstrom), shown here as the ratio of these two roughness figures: 1.5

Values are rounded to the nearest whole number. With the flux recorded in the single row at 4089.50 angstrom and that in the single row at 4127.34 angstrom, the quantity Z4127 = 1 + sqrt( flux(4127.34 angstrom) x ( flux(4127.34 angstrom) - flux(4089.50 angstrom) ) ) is 13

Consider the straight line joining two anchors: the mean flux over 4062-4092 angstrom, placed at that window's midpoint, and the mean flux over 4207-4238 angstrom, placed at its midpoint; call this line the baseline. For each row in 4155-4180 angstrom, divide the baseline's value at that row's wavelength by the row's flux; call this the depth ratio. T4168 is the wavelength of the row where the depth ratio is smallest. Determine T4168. 4159.77 angstrom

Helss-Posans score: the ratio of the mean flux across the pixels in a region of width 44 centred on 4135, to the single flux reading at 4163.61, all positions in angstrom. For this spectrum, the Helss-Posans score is 1.5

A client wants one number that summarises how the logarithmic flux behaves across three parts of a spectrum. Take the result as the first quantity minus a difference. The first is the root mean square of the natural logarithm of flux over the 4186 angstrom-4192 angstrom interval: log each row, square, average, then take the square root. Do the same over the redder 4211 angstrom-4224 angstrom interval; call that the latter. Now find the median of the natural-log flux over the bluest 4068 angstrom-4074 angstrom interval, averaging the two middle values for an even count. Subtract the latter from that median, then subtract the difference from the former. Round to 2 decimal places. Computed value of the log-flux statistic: 2.25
